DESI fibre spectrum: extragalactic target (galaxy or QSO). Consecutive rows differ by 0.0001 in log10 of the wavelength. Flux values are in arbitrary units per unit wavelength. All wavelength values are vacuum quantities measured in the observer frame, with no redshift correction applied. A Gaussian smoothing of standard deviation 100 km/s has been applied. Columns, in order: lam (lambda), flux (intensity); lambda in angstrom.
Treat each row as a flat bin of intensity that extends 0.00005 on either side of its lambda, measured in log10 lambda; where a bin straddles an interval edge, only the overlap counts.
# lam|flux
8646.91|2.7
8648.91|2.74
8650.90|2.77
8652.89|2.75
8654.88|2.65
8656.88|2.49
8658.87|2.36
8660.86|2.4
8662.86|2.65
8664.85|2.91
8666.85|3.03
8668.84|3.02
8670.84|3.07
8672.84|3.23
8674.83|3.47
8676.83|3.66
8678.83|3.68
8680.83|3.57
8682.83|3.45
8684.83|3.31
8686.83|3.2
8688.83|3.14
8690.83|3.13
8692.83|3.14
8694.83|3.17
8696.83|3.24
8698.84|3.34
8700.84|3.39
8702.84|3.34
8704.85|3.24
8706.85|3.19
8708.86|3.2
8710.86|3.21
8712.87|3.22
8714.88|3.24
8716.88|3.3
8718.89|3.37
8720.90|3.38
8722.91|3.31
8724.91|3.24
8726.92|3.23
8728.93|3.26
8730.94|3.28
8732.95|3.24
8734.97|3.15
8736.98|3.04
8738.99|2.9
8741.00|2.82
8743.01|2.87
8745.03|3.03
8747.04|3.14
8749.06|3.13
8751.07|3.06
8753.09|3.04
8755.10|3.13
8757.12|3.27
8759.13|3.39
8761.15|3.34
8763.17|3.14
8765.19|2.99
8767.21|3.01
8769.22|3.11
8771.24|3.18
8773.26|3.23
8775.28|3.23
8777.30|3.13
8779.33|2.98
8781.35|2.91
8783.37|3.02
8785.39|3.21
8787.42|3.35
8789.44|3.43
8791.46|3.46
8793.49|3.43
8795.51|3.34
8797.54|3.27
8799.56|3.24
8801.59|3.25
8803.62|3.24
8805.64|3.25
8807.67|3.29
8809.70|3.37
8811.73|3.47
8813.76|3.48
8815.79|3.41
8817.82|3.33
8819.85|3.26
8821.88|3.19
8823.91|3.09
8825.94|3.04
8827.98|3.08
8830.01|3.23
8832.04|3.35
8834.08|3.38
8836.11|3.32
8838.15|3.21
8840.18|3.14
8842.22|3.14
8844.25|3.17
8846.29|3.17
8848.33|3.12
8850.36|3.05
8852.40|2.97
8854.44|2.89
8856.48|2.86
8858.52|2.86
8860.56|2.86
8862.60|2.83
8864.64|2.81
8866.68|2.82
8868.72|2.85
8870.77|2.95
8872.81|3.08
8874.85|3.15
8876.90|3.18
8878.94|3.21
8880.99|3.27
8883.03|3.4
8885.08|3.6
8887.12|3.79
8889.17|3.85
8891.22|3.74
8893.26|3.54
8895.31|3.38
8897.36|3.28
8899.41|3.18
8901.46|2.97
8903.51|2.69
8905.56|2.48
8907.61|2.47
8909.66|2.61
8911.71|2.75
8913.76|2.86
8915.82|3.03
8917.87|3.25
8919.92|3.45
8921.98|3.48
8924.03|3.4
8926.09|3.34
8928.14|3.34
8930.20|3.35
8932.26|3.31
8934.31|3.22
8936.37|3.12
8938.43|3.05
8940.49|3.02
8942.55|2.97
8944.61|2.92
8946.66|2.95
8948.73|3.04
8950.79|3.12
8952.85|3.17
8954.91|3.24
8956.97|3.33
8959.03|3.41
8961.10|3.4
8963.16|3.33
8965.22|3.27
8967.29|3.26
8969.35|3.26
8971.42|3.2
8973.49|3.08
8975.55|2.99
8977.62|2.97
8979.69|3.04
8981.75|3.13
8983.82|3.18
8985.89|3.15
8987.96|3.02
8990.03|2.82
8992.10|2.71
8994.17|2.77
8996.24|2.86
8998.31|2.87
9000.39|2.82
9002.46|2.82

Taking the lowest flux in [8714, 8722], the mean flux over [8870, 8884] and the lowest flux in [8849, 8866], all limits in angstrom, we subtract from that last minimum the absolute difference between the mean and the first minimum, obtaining 2.75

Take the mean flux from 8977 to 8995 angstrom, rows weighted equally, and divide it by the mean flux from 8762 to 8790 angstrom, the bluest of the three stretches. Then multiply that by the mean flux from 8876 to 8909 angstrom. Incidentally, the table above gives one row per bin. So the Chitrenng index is 3.09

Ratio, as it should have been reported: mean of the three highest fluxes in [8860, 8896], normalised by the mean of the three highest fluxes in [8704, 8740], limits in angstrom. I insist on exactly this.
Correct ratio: 1.13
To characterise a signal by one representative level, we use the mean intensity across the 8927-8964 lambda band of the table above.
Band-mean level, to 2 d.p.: 3.18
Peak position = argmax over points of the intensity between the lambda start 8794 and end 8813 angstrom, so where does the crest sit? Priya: 8811.73 angstrom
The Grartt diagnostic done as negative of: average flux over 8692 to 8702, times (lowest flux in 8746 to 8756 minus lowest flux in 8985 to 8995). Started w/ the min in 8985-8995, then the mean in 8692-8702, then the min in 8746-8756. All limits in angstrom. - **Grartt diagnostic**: -1.1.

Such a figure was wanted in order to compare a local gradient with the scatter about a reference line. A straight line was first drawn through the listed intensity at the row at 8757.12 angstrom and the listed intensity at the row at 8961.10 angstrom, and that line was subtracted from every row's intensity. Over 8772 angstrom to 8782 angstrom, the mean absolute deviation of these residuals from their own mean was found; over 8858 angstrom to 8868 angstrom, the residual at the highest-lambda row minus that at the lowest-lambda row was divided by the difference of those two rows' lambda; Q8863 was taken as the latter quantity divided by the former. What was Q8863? -0.05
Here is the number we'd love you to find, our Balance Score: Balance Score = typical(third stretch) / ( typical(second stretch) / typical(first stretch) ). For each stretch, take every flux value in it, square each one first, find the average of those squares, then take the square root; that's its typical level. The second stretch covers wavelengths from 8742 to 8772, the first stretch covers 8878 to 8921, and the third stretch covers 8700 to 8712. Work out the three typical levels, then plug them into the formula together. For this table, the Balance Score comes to 3.35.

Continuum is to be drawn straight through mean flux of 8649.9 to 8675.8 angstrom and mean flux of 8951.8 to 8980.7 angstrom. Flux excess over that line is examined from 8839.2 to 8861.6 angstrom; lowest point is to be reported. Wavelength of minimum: 8860.56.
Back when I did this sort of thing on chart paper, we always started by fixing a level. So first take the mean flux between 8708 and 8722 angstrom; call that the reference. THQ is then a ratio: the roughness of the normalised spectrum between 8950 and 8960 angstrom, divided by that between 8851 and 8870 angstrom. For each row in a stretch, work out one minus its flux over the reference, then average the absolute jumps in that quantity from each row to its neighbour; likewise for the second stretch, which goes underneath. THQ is 2.9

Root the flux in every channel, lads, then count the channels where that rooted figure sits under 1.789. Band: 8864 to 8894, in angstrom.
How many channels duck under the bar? 7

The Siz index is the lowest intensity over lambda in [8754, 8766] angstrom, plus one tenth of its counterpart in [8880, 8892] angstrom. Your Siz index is 3.32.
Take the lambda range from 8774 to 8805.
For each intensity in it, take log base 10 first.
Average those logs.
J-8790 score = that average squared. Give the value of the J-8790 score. 0.259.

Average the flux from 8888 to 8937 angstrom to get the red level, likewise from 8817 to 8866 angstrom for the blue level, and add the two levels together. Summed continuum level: 6.27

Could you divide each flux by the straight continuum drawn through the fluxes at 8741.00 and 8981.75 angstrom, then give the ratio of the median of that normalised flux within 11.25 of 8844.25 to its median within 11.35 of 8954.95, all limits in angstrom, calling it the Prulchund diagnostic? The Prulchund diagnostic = 1.02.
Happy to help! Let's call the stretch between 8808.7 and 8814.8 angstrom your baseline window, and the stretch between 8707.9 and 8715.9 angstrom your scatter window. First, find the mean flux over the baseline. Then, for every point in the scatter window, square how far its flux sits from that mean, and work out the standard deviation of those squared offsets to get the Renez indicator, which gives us 0.01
